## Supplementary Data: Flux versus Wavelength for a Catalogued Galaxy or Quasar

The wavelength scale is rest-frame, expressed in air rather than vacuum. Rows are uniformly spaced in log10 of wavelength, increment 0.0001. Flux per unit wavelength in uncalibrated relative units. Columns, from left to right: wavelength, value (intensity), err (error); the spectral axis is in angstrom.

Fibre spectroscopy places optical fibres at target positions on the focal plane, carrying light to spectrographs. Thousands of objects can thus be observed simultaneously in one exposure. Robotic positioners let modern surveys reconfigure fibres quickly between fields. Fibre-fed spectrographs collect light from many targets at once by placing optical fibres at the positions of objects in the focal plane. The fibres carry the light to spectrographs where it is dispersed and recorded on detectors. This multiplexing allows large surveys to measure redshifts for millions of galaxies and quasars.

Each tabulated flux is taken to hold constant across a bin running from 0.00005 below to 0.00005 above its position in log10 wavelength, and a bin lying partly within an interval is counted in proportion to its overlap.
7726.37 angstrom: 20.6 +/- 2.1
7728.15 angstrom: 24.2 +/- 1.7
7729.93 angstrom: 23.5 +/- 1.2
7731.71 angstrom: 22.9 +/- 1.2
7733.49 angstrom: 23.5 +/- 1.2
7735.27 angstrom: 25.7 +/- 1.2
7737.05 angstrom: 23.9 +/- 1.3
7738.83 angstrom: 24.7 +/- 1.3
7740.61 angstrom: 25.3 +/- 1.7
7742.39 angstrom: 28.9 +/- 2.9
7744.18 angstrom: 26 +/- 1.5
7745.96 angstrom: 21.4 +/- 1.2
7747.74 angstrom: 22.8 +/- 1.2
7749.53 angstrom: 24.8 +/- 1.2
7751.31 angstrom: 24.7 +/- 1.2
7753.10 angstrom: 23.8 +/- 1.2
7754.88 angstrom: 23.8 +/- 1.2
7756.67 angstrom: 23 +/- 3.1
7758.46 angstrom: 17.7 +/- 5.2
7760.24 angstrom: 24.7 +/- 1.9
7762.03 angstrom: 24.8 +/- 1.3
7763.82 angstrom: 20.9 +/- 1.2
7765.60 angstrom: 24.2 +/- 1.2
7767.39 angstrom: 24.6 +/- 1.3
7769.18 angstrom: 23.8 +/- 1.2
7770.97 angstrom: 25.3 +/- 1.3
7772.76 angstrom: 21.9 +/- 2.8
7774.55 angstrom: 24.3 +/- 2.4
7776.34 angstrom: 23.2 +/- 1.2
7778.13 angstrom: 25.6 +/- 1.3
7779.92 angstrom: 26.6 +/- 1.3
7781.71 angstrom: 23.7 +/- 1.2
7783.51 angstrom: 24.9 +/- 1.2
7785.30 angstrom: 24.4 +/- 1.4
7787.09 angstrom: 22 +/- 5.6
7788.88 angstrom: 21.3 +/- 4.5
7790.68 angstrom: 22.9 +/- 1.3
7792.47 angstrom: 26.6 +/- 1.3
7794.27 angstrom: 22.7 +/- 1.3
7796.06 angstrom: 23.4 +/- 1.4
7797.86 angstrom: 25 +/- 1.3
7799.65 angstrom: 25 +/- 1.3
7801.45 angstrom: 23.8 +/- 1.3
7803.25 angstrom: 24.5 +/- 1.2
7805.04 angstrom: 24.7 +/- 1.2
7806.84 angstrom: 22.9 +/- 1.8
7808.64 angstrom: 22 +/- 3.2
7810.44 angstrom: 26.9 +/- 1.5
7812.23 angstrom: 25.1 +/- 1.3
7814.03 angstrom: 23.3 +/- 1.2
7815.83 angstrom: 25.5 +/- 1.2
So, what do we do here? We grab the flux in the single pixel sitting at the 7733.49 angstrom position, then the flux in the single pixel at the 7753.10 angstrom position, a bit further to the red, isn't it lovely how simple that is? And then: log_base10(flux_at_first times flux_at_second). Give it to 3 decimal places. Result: 2.748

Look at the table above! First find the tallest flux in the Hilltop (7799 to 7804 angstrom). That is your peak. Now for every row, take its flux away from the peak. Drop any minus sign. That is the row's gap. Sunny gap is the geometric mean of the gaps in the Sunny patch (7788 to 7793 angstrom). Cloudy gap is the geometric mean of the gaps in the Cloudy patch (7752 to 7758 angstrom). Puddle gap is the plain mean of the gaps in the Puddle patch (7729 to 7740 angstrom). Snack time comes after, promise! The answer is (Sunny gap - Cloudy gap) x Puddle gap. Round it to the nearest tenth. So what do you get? 1.1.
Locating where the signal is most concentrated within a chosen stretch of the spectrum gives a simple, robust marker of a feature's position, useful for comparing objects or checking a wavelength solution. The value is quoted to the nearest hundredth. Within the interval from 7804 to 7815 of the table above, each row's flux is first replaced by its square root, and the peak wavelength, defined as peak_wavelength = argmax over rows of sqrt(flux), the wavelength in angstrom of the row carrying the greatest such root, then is 7810.44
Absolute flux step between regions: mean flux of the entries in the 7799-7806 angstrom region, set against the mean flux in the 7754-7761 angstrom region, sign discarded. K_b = 2.2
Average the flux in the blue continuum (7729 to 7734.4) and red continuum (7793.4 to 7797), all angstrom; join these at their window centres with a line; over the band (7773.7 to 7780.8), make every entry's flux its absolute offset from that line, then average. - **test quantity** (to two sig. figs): 1.8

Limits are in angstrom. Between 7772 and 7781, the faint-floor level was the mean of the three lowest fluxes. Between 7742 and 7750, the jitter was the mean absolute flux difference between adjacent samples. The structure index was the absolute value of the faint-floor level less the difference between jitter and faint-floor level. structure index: 44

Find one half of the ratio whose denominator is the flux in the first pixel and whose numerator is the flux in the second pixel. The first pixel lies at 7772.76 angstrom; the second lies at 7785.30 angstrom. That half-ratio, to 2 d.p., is 0.56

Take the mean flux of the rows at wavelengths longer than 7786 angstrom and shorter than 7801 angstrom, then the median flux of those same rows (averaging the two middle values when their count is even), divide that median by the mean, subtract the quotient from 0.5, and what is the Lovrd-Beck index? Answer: -0.480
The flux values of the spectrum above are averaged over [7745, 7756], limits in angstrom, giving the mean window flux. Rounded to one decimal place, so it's 23.6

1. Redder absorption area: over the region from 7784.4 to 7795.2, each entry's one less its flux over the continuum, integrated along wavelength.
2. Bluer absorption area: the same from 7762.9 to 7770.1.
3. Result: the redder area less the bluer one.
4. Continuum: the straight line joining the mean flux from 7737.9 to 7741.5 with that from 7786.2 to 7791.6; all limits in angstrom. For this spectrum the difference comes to -0.6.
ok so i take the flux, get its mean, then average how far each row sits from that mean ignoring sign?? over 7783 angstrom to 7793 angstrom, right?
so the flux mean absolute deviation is 1.6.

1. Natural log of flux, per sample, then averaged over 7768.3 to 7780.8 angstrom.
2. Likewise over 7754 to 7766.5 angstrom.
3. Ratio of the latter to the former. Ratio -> 0.98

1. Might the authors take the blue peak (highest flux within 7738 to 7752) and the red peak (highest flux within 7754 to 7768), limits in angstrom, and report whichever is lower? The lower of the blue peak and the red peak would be 24.8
